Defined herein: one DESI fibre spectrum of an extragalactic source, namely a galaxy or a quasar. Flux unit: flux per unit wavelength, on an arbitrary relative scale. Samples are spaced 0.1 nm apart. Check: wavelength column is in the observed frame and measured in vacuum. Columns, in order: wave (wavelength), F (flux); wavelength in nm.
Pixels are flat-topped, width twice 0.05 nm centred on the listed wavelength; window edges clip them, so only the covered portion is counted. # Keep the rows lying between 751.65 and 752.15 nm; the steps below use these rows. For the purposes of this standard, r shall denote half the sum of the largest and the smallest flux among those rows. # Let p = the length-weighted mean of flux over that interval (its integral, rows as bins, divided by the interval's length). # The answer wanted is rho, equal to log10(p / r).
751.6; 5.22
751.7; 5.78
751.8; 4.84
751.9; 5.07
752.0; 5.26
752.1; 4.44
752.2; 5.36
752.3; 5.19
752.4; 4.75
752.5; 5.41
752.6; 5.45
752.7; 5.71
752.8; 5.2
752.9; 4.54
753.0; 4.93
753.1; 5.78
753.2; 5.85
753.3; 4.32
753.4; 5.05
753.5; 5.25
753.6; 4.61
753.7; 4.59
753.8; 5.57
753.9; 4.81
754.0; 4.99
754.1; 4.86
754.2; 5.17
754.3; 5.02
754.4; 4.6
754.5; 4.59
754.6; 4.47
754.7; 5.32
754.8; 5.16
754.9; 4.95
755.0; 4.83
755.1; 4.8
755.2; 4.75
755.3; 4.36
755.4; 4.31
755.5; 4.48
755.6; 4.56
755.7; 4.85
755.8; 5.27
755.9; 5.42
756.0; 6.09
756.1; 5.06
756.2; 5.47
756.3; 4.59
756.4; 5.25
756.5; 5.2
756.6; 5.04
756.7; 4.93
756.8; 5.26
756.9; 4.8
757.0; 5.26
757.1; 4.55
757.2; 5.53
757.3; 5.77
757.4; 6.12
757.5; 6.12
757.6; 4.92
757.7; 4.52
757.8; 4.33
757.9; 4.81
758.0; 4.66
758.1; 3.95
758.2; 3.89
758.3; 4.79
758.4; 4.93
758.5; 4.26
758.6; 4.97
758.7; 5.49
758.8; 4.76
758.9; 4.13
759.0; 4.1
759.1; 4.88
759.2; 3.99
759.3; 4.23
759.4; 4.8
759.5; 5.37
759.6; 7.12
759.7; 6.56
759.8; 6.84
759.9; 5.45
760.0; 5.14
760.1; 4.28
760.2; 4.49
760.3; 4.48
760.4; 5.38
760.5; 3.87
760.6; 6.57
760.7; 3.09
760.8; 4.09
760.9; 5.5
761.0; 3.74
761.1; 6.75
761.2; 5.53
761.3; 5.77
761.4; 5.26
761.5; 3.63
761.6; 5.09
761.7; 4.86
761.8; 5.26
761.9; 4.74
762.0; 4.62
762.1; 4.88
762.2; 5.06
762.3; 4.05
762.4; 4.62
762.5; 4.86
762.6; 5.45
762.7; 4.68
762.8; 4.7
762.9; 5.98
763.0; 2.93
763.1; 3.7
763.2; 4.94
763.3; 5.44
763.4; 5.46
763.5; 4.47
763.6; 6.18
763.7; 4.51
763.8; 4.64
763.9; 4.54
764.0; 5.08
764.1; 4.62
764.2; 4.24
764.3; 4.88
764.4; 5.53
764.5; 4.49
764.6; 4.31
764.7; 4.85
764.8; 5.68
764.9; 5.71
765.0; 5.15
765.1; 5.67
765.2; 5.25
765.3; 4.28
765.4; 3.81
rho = -0.003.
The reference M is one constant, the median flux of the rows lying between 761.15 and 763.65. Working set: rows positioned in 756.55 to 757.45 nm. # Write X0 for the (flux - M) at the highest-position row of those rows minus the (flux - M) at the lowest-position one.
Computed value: 1.1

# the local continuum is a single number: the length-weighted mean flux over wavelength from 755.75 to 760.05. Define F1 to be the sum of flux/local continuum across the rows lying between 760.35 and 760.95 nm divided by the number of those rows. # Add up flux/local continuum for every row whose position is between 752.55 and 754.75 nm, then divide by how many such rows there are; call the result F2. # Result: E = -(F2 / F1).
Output -1.06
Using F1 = 0.93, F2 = 0.99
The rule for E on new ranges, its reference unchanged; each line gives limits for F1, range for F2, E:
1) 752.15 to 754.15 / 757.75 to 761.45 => -0.96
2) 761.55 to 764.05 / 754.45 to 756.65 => -1.02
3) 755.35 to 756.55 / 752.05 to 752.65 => -1.01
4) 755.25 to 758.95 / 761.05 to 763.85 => -1.00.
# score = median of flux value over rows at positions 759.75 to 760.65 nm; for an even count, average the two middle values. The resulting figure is 5.14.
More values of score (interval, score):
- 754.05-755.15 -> 4.86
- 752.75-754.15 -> 4.96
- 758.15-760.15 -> 4.84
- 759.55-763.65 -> 4.94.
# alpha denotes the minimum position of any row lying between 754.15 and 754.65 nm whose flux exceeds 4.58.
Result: 754.2 nm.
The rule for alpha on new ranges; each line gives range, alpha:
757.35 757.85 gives 757.4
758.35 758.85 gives 758.4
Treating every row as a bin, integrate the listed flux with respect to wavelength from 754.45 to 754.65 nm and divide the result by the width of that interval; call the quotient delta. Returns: 4.53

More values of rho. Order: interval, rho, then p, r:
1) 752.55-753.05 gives 0.003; 5.17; 5.1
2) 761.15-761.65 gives 0.032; 5.06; 4.7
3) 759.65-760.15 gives 0.007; 5.65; 5.6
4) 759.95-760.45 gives -0.007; 4.75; 4.8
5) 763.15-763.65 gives -0.002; 5.30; 5.3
